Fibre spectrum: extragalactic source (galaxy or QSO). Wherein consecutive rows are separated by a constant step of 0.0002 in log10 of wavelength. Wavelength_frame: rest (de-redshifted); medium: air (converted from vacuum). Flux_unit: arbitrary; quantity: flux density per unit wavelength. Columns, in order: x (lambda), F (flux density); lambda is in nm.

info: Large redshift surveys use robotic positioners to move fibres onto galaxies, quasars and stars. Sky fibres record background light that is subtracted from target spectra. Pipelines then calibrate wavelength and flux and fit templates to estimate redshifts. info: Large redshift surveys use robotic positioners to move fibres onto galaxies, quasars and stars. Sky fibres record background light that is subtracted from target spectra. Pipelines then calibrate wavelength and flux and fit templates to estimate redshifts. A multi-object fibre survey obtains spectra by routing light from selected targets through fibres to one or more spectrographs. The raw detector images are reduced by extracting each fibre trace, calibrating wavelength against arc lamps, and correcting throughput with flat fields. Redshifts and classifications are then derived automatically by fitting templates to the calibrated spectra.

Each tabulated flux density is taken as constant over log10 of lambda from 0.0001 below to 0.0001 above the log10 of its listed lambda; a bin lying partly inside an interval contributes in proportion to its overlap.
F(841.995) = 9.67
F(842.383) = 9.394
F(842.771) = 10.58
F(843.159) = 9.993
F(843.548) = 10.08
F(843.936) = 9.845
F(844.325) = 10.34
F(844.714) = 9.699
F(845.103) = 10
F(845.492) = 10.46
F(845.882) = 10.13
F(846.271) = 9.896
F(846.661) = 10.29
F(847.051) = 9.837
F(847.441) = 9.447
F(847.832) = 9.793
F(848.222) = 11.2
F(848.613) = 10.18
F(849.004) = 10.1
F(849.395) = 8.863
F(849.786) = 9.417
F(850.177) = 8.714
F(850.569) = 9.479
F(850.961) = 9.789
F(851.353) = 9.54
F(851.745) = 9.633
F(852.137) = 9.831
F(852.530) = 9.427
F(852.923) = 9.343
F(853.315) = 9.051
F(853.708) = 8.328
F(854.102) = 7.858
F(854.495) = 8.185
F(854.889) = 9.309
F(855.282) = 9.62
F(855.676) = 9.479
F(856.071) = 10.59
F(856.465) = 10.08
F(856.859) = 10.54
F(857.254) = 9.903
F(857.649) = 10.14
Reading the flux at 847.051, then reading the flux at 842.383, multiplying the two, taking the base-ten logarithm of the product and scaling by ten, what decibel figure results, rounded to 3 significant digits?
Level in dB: 19.7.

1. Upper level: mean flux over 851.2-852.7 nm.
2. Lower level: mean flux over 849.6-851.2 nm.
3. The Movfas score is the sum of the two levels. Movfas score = 19.0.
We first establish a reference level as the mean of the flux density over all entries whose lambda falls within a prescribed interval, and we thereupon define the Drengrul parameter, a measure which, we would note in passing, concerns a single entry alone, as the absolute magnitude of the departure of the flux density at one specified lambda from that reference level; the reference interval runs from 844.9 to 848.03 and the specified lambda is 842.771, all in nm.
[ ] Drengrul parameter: 0.60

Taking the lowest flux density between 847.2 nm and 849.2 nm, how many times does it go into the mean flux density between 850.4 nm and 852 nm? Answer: 1.02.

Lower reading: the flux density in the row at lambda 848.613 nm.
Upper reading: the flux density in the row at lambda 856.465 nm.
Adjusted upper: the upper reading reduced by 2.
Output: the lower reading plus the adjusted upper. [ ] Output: 18.3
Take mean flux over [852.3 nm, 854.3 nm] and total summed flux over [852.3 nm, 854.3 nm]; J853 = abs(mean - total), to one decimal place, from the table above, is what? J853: 35.2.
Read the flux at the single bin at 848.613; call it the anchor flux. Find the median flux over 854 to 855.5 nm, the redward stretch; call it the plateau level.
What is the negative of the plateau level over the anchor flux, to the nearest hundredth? -0.86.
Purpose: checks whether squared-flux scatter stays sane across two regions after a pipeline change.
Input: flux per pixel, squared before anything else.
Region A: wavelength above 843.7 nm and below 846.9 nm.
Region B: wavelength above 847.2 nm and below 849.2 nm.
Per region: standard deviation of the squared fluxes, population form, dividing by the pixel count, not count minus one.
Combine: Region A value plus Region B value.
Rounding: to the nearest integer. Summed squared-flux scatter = 17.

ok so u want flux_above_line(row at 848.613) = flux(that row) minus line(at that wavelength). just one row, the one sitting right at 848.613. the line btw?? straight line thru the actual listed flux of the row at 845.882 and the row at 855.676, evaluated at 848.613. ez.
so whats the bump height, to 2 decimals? 0.23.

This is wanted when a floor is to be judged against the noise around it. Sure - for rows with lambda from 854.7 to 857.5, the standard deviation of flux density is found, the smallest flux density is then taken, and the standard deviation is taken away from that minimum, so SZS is 8.8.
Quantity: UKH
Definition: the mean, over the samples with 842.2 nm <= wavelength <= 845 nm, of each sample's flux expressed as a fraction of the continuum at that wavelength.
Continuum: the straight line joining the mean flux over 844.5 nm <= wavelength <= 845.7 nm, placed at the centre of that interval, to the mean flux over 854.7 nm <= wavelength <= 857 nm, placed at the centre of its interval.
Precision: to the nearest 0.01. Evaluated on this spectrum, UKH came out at 0.99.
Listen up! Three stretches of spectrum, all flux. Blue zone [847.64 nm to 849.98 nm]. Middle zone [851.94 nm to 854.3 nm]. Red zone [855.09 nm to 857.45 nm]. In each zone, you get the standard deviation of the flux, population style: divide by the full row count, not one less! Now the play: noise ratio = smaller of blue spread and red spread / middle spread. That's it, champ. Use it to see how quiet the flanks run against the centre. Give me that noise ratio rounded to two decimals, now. 0.62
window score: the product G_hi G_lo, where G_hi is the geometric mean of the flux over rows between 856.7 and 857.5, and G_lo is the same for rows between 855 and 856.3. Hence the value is 101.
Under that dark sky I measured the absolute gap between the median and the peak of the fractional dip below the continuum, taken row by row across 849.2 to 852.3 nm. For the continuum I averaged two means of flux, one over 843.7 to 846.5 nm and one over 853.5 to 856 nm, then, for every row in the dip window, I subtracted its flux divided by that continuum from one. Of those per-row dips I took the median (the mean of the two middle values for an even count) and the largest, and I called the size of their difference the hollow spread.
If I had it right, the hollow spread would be 0.084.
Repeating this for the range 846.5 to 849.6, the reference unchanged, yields 0.117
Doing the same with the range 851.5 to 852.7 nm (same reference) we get 0.022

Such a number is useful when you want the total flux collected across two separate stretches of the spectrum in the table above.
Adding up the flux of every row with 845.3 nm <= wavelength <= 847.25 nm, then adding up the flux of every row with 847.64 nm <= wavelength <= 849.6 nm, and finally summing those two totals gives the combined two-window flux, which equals 101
